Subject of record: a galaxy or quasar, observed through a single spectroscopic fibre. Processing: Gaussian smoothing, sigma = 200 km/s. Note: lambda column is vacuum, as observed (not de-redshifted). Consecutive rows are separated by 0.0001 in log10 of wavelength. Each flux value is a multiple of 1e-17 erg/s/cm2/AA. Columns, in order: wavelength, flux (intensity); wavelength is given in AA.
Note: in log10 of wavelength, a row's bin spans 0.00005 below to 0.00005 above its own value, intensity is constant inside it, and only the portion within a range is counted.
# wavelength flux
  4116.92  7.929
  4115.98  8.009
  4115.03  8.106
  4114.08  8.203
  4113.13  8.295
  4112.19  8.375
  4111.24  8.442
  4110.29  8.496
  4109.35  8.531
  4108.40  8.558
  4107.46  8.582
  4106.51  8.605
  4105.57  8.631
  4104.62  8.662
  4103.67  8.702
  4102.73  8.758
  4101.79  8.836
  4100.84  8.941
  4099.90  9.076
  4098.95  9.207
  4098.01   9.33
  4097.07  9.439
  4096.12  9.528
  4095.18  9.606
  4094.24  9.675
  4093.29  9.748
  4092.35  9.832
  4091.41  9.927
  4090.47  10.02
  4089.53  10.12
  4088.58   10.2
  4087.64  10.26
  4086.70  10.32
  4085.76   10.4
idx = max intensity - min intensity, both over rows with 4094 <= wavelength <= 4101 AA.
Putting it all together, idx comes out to 0.73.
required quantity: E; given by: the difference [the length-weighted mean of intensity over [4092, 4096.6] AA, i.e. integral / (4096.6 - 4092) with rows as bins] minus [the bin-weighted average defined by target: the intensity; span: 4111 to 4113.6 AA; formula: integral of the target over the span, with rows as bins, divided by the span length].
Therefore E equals 1.3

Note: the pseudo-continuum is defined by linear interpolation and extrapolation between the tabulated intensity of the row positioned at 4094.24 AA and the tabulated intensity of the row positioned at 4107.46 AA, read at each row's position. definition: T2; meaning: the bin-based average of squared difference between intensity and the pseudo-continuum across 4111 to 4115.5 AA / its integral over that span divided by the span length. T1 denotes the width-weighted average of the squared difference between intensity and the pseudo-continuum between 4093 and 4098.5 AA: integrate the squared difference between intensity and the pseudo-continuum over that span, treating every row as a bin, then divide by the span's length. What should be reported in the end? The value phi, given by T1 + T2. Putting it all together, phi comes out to 0.030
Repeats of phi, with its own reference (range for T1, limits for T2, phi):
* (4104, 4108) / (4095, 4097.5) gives 0.011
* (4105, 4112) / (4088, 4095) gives 0.014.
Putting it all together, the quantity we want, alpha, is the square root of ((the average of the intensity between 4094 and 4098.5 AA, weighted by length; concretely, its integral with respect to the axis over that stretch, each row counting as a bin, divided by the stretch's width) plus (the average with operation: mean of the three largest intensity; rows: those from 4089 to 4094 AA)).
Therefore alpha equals 4.42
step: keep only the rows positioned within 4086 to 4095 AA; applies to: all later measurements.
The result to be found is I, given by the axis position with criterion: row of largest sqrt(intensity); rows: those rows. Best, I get 4086.70 AA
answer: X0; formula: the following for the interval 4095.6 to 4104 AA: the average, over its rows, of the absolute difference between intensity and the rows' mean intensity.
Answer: 0.25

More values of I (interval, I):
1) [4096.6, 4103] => 4097.07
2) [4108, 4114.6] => 4108.40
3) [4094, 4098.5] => 4094.24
